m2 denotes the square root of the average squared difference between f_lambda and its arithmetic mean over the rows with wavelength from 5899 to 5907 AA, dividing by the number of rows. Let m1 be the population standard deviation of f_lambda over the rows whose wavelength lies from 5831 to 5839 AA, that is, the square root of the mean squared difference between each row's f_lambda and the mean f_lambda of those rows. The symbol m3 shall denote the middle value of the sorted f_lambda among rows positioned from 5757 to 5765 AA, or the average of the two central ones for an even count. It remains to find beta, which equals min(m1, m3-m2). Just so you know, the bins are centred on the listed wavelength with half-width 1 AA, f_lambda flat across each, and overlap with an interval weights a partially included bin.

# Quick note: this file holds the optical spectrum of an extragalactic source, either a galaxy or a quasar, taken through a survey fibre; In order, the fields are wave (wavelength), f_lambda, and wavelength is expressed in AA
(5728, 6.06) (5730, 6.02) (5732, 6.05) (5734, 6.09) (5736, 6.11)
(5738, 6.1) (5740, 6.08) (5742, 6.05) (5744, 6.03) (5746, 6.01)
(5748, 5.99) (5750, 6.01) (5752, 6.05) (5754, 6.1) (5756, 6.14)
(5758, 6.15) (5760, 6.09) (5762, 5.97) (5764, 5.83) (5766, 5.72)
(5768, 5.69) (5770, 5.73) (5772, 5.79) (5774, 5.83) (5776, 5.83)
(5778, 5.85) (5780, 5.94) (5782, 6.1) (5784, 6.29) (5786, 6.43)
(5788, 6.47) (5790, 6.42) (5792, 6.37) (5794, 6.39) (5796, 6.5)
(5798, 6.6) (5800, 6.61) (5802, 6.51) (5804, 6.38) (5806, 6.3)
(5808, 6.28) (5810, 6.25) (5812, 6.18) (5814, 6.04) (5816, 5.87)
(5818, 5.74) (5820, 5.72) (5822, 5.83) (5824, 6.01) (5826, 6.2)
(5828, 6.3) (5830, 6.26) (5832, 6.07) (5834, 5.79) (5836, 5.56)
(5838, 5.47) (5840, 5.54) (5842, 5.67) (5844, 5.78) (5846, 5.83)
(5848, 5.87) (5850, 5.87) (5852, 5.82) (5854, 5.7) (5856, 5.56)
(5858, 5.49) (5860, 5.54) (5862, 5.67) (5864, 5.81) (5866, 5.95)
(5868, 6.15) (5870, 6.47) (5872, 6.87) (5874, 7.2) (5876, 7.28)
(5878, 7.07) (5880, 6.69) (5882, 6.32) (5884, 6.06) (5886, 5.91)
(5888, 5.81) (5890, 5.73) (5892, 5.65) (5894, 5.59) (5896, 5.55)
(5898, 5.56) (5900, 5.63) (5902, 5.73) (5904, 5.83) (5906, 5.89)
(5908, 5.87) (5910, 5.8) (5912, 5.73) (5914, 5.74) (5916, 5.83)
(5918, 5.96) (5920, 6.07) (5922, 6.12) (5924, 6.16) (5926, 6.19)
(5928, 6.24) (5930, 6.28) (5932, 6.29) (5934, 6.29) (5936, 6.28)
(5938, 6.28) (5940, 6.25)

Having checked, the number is 0.23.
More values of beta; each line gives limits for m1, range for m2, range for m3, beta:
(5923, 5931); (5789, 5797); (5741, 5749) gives 0.05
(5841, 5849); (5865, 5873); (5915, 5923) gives 0.07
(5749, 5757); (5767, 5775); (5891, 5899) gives 0.05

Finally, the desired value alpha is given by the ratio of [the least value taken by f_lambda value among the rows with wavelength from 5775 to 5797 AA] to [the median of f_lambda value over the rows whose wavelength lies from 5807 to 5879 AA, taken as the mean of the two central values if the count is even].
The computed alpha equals 0.99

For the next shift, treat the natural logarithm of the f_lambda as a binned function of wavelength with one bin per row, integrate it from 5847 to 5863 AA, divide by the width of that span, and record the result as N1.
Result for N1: 1.738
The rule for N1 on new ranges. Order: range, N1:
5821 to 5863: 1.757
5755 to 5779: 1.772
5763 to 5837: 1.807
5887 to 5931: 1.768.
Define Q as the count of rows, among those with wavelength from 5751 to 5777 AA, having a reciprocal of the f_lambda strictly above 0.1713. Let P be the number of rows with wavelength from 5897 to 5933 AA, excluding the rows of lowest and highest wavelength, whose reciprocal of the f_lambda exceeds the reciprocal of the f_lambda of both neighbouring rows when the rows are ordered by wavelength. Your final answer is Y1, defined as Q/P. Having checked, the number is 7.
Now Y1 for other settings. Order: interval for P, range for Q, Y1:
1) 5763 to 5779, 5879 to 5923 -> 13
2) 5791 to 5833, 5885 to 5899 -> 6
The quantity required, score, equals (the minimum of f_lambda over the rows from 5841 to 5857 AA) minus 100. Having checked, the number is -94.4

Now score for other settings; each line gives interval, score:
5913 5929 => -94.3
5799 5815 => -94.0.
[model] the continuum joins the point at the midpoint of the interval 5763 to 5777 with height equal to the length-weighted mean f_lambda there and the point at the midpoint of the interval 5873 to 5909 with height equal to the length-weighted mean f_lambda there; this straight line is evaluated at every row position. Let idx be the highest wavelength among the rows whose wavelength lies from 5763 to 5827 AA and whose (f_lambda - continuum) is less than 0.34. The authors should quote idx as 5826 AA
